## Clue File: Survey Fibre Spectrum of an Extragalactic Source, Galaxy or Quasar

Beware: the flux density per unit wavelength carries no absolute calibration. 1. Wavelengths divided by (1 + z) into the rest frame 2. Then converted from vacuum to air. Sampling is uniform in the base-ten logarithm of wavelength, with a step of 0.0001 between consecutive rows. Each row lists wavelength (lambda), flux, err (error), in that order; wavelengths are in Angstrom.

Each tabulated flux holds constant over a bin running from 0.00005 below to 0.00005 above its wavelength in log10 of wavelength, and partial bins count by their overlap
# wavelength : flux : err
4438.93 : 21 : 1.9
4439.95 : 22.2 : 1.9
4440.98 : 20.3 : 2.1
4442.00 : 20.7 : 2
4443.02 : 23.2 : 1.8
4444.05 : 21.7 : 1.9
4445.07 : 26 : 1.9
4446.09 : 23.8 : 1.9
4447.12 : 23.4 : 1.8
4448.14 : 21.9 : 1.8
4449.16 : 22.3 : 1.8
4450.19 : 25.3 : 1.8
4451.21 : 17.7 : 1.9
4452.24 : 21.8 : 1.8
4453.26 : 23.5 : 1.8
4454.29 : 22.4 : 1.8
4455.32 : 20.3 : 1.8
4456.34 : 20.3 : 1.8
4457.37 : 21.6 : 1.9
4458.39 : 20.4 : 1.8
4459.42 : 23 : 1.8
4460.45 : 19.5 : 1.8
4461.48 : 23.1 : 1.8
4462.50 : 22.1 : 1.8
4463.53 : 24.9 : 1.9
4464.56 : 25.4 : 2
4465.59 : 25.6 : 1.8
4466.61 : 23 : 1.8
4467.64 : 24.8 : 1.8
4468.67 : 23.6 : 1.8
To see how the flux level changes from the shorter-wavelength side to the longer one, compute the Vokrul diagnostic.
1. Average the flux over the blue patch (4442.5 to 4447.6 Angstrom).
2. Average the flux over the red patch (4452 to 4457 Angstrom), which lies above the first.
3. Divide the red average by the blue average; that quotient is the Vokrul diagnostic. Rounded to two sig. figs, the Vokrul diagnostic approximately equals 0.92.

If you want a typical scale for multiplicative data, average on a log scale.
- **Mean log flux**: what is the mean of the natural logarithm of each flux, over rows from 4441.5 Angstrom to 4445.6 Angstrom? 3.13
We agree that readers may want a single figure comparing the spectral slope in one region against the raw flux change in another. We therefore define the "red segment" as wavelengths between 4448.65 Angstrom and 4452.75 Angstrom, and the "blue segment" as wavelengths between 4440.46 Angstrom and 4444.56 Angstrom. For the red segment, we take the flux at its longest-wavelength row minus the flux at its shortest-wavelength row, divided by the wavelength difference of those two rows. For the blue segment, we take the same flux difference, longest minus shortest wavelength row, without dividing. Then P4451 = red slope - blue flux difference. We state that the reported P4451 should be -1.6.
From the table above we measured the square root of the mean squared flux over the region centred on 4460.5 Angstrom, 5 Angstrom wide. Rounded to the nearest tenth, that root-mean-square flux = 21.7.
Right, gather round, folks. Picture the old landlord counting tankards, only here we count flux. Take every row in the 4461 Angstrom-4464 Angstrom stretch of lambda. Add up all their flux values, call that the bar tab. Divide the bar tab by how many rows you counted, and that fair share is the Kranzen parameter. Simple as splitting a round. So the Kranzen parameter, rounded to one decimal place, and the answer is 23.4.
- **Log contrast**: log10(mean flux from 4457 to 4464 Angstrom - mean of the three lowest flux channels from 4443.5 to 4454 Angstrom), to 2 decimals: 0.23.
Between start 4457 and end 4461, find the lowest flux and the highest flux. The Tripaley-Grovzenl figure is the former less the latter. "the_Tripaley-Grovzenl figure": -3.5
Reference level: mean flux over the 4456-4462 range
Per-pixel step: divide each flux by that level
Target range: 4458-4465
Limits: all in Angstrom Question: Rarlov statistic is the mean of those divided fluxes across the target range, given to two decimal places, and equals 1.06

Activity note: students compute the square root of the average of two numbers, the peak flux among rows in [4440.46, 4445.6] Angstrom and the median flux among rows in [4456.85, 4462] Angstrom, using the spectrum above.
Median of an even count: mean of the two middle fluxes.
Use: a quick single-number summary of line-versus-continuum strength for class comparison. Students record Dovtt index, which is 4.88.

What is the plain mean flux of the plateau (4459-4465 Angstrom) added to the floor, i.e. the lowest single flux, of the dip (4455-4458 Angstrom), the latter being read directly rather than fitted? 43.3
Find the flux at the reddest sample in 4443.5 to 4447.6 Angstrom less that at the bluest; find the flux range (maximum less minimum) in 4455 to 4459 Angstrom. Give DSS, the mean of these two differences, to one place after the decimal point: 1.5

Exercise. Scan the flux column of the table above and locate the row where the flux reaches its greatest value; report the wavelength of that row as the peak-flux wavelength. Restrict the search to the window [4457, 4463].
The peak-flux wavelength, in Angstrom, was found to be 4461.48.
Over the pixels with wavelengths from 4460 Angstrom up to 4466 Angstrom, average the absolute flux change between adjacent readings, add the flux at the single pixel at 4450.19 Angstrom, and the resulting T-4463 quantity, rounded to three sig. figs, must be 26.9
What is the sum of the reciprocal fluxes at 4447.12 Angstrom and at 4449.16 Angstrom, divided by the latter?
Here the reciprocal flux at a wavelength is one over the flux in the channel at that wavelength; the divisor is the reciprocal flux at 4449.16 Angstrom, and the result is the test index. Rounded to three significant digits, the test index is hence 1.95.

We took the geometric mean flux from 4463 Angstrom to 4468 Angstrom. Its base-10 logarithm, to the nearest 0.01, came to 1.39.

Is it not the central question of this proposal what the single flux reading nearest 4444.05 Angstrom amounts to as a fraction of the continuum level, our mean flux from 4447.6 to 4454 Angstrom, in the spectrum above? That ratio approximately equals 0.98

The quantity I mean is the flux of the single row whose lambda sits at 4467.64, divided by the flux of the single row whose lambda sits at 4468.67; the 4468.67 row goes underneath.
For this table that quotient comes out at 1.05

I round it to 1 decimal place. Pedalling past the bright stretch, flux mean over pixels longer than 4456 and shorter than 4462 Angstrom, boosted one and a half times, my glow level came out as 32.0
